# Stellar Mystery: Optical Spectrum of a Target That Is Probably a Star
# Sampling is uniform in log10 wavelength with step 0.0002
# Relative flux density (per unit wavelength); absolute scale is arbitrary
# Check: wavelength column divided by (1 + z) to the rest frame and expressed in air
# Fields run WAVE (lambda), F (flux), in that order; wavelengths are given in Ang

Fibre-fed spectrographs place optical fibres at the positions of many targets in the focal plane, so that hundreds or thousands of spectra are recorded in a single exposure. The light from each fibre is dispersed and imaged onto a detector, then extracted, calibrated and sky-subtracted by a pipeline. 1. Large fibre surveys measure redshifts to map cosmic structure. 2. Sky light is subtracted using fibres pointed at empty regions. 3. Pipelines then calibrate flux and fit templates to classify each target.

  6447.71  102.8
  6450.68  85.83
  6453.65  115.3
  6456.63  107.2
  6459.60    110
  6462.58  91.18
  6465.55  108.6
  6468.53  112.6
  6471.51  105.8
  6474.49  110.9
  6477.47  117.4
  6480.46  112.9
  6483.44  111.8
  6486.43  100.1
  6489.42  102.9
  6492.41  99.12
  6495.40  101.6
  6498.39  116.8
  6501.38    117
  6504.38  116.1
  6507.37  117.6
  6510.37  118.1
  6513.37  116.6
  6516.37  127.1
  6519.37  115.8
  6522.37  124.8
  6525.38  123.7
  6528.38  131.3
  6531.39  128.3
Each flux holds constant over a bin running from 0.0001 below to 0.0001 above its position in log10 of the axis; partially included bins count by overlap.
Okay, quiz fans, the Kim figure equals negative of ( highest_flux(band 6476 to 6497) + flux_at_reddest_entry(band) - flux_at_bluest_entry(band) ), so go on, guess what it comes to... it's -102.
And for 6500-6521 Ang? -126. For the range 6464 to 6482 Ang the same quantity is -122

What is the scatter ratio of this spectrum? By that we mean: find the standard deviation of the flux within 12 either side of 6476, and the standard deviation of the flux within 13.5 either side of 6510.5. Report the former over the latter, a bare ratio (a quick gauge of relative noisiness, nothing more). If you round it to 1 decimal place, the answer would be 1.3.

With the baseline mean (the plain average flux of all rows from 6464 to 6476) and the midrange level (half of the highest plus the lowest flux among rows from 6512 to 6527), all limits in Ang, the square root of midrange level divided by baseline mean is 1.05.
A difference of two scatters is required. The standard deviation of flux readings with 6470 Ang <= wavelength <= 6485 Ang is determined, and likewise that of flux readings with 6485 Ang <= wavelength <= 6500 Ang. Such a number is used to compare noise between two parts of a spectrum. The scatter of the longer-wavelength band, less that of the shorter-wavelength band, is 3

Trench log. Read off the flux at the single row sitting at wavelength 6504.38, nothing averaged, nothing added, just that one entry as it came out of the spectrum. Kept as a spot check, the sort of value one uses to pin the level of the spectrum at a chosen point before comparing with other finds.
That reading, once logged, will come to 116.1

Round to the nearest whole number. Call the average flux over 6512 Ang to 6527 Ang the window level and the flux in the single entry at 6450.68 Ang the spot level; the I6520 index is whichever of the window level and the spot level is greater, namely 122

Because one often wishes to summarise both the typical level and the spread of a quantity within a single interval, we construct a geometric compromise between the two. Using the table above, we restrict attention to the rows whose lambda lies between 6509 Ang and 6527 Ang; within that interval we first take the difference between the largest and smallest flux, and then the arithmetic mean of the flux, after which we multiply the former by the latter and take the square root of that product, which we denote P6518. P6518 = 37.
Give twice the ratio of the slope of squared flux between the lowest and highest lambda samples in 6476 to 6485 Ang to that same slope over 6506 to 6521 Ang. 12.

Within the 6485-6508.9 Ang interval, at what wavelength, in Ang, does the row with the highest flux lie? 6507.37 Ang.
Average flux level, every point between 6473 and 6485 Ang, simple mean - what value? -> 113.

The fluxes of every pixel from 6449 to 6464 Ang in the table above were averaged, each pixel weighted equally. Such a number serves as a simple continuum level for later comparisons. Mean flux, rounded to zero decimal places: 102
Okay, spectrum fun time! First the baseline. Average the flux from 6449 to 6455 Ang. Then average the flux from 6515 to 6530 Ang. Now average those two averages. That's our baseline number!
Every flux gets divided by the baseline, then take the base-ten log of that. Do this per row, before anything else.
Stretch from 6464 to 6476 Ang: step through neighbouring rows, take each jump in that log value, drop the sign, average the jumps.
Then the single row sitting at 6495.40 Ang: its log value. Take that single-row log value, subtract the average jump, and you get -0.07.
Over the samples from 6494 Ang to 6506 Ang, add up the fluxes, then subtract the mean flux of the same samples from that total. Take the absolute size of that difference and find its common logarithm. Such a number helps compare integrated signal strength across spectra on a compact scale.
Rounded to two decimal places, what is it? 2.53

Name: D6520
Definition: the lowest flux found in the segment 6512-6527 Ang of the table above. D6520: 115.8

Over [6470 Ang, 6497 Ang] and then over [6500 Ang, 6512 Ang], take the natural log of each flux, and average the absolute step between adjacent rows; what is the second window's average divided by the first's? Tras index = 0.19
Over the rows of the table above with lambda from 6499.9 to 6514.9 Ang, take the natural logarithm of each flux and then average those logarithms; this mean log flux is 4.76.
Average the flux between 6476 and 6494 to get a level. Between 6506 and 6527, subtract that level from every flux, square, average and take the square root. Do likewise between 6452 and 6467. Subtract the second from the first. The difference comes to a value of 6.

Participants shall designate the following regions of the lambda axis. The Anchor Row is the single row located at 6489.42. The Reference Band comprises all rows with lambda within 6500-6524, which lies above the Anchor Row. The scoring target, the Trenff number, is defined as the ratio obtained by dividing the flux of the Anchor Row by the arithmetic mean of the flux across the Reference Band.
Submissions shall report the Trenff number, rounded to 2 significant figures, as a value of 0.86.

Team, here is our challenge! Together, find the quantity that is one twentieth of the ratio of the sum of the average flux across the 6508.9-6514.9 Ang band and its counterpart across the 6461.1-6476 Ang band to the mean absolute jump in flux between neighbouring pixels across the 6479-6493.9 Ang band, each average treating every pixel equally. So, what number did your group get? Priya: 2.3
